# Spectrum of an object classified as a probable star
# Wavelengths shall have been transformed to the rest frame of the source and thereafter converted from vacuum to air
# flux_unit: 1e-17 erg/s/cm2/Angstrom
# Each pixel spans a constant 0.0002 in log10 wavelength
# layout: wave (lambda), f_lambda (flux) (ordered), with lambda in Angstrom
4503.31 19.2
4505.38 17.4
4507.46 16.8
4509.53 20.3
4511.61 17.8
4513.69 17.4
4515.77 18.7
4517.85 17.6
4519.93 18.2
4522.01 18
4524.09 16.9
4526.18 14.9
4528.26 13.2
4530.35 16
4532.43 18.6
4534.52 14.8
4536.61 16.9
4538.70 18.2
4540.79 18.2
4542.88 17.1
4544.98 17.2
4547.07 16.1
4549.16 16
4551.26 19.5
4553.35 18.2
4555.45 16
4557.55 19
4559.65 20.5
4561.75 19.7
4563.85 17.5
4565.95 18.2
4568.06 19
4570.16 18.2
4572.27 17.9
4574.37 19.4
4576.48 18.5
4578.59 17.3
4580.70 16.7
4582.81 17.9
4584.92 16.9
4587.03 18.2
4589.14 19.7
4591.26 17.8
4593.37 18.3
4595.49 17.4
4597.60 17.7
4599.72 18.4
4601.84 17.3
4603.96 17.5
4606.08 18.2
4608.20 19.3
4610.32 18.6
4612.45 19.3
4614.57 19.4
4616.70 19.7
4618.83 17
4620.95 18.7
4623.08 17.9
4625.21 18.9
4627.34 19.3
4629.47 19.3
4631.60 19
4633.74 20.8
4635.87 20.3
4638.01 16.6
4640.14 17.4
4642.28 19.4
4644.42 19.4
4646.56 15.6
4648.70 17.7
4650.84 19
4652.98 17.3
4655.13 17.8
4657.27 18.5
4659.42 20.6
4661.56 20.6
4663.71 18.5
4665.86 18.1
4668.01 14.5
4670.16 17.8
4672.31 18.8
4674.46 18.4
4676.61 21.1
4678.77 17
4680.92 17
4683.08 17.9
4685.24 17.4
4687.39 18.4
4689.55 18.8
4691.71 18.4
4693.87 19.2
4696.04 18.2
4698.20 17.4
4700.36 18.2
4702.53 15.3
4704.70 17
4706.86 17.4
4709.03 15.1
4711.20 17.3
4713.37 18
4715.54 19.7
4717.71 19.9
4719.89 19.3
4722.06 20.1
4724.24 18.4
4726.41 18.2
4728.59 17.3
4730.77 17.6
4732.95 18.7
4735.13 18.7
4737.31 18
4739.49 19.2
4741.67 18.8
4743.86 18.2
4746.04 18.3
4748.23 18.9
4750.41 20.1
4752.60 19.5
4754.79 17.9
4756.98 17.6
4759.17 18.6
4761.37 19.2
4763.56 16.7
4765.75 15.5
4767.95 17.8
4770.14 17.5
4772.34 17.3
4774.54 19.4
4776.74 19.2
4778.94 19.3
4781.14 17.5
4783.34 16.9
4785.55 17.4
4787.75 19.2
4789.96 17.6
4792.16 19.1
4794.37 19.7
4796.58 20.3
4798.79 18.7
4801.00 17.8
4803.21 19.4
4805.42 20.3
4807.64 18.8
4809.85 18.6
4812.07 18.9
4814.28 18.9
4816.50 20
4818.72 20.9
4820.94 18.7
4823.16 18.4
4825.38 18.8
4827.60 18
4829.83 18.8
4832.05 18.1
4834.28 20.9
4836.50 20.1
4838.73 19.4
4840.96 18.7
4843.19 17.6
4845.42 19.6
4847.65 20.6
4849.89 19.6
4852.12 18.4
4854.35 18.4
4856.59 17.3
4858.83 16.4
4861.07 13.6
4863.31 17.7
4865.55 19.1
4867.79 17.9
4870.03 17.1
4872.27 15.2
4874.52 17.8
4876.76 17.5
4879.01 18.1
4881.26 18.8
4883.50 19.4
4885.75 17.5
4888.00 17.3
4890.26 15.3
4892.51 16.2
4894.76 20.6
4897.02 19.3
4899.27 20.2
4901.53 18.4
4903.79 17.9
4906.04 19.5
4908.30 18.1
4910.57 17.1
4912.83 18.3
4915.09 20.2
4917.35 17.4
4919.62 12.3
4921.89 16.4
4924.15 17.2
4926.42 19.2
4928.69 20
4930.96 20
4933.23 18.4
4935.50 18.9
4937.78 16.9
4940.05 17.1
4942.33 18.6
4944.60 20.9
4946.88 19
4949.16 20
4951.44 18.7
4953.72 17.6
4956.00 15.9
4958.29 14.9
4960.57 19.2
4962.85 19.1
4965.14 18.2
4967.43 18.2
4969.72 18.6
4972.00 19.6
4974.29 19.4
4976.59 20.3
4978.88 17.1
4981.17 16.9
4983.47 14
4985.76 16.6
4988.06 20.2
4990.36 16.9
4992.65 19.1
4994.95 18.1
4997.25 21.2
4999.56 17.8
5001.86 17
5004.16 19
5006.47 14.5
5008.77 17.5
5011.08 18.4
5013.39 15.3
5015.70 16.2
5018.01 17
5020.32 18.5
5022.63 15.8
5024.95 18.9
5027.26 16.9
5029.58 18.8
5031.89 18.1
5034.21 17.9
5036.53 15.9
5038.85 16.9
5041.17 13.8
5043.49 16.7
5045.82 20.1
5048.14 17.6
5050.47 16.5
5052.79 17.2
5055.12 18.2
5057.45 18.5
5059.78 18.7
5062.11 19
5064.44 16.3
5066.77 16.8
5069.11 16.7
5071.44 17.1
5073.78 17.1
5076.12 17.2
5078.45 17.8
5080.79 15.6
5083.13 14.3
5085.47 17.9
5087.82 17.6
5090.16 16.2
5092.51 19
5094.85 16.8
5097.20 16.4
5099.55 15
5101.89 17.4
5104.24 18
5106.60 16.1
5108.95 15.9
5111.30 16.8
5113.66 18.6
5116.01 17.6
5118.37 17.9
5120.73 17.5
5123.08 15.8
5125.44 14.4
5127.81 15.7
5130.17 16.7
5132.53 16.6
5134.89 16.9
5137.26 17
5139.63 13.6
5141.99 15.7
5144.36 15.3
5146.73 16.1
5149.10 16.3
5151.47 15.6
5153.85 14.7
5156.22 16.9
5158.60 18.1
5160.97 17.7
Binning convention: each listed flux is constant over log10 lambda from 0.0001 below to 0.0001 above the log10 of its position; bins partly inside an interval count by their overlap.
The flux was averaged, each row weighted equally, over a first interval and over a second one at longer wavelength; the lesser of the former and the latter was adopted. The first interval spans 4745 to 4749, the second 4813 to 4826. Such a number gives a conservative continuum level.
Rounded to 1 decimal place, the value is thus 18.6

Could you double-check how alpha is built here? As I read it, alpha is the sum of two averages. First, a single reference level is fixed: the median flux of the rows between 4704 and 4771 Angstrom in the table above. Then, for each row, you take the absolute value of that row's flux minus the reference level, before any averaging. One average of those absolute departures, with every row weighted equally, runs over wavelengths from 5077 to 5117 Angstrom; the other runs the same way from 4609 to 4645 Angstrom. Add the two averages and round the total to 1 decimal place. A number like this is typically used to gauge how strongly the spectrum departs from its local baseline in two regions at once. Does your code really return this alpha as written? 2.6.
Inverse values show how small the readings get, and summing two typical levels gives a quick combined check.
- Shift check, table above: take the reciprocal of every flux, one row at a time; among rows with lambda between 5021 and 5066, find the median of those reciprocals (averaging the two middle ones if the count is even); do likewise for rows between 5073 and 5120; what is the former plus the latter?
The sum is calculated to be 0.115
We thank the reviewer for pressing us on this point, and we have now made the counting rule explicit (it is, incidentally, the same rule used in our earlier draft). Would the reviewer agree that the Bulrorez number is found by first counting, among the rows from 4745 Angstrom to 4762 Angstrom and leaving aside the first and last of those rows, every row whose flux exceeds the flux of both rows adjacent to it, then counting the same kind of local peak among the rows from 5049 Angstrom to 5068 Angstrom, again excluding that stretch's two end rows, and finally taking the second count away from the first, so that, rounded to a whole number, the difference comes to 0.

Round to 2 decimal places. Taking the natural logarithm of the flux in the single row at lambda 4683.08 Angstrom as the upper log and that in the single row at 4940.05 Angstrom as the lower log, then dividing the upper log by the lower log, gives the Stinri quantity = 1.02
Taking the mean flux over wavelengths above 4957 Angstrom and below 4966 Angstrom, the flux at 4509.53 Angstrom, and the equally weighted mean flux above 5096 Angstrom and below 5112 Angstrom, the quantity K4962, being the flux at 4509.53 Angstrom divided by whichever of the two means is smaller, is 1.23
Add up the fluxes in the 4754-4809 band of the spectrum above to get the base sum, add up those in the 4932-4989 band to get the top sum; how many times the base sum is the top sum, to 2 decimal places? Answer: 0.99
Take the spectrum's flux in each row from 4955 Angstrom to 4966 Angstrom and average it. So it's 17.5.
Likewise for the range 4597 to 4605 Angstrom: 17.7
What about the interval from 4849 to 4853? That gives 19.0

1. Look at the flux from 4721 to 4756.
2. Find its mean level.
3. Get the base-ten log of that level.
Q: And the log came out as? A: 1.27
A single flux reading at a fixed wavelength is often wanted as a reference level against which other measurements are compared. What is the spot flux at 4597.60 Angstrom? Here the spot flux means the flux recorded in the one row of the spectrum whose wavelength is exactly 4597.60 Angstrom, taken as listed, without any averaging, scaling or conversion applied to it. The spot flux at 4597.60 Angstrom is 17.7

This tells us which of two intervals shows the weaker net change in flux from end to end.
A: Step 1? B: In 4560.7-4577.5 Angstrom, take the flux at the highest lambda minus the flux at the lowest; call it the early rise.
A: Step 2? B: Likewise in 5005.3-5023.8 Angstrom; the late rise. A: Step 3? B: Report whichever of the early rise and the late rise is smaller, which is -1.2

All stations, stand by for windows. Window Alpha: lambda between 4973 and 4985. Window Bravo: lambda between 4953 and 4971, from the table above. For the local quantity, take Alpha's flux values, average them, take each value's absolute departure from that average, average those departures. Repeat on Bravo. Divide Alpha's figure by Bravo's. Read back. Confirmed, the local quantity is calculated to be 1.56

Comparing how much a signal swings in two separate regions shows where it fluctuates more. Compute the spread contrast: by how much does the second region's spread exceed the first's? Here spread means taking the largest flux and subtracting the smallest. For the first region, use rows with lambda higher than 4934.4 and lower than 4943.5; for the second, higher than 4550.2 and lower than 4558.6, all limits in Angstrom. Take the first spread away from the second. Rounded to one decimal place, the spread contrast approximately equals 1.5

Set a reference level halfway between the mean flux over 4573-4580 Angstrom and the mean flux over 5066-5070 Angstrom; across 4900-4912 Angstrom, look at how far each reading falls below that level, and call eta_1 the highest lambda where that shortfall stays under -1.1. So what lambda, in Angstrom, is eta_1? 4906.04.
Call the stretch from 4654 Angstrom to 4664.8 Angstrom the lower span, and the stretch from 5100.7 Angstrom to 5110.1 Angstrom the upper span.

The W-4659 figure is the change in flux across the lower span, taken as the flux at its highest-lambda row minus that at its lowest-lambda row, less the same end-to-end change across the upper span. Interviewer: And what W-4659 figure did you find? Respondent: 2.2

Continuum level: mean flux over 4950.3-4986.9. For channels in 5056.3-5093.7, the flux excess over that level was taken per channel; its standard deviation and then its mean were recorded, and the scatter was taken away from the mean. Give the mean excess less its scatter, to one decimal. -1.8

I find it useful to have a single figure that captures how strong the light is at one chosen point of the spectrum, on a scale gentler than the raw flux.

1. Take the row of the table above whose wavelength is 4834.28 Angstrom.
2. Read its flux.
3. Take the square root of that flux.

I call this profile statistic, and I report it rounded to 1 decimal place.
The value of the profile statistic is 4.6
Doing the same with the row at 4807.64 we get 4.3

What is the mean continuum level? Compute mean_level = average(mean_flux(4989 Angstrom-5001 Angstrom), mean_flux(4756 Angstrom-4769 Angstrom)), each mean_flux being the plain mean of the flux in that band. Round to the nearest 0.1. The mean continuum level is 18.1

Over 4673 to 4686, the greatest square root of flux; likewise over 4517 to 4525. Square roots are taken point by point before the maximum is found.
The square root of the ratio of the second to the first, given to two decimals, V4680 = 0.96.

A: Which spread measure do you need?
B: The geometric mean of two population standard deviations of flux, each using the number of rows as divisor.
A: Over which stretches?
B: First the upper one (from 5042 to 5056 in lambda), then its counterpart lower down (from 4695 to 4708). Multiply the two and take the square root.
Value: 1.1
